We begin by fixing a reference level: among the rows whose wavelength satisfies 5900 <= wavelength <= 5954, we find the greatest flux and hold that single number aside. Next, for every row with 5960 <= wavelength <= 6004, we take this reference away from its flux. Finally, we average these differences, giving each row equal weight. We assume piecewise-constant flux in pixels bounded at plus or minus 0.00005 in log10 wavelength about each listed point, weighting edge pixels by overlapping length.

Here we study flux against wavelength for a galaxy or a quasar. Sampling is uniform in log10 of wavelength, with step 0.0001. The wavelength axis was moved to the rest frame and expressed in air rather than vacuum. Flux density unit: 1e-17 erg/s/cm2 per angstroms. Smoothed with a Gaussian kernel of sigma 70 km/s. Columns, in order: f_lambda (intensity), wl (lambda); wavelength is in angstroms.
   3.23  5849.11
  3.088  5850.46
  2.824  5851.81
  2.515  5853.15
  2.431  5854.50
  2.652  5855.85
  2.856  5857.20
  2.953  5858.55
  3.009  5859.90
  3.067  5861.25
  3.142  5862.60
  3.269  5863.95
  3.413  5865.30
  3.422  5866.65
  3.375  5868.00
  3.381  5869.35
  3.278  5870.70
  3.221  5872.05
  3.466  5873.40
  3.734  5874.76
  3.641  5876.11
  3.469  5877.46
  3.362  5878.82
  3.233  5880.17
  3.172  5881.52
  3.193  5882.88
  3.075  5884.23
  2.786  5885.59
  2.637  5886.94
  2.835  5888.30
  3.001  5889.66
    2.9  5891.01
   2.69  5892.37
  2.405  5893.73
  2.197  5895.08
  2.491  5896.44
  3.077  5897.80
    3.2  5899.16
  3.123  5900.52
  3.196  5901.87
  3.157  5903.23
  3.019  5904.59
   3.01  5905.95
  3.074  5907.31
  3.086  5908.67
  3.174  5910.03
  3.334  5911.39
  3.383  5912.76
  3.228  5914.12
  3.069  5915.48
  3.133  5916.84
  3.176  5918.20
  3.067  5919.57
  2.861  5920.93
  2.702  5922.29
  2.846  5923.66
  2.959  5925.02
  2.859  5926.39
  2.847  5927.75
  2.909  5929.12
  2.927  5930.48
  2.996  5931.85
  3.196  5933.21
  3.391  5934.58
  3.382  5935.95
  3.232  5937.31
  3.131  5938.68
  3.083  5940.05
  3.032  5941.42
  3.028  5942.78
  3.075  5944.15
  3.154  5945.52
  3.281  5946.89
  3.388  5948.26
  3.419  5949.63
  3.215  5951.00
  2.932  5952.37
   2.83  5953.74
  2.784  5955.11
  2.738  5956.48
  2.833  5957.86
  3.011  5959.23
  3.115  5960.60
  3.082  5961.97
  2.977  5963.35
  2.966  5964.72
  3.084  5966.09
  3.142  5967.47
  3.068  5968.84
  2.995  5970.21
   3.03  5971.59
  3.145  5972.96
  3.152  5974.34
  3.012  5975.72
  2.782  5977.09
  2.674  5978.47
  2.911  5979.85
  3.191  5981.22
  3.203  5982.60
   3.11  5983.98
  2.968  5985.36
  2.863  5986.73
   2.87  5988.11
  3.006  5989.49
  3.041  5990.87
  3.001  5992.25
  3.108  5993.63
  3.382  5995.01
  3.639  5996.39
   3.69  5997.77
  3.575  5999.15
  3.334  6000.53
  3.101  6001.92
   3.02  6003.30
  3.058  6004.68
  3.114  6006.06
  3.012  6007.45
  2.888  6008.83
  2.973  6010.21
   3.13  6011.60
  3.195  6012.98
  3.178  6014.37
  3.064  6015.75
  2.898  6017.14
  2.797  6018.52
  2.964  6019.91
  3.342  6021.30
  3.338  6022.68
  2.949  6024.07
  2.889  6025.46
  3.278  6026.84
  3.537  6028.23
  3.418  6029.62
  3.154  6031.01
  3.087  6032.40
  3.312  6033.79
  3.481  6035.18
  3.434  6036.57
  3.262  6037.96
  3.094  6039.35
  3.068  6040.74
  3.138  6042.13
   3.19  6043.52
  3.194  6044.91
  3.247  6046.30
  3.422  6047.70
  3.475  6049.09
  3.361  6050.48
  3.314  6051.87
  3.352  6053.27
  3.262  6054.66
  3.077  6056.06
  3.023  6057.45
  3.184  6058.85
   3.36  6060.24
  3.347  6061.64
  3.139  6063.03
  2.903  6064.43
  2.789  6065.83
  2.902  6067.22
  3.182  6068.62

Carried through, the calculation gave -0.318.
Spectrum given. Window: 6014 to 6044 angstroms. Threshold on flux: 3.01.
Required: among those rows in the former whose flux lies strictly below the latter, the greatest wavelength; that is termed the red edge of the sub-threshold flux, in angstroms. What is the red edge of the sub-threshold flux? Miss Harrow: 6025.46 angstroms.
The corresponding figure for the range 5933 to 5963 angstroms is 5957.86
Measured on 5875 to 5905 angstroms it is 5896.44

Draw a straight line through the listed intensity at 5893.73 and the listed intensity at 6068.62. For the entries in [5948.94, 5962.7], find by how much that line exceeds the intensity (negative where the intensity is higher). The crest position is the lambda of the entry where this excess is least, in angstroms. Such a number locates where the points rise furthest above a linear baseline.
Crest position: 5949.63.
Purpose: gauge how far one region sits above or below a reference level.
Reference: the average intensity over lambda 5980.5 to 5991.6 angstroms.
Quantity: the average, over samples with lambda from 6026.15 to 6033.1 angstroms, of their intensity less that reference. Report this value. 0.3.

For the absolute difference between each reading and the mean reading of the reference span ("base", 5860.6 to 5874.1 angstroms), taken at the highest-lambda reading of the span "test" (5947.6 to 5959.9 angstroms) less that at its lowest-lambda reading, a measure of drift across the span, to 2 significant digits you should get 0.21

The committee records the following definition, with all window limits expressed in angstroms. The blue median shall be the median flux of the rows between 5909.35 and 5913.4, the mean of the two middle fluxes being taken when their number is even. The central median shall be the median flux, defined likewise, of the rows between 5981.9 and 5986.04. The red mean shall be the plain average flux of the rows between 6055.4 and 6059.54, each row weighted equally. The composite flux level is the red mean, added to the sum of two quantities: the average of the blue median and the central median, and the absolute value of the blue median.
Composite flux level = 9.65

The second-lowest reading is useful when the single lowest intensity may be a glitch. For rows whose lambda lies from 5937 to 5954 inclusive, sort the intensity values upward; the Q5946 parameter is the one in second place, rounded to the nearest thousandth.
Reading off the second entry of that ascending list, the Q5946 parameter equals 2.932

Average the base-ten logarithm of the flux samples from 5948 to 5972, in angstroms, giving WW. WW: 0.48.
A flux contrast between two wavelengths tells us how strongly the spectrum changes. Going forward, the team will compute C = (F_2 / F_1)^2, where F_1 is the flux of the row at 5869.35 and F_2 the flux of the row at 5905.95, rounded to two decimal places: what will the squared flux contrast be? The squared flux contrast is 0.79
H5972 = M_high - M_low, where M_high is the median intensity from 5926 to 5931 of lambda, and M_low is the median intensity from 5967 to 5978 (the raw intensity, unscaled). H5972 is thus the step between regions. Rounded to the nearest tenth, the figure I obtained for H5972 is -0.2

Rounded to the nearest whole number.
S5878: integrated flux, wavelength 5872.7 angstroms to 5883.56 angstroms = 37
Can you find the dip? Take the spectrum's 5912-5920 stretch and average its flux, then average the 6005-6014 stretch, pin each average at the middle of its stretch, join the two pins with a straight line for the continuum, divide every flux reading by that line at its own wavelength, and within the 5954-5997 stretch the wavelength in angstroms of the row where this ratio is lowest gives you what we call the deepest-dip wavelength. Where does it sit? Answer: 5978.47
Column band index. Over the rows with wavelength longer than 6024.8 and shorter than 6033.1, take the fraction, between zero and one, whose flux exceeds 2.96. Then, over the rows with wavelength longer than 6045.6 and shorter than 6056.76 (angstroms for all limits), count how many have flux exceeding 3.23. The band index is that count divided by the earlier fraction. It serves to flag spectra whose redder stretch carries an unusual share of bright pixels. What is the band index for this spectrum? 8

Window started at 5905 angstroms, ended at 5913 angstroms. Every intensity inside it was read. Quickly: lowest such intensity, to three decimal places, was 3.010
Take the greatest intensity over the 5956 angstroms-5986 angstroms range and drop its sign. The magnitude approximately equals 3.2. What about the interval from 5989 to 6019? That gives 3.7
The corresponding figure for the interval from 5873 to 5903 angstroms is 3.7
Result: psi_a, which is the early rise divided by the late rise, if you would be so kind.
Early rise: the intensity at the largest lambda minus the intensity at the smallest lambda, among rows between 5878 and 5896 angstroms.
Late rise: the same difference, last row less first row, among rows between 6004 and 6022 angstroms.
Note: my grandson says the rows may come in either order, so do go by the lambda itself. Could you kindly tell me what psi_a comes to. -4.1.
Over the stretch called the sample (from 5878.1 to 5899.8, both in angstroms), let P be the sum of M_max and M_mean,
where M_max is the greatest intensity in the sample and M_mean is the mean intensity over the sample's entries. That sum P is 6.3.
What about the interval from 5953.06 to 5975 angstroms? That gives 6.1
